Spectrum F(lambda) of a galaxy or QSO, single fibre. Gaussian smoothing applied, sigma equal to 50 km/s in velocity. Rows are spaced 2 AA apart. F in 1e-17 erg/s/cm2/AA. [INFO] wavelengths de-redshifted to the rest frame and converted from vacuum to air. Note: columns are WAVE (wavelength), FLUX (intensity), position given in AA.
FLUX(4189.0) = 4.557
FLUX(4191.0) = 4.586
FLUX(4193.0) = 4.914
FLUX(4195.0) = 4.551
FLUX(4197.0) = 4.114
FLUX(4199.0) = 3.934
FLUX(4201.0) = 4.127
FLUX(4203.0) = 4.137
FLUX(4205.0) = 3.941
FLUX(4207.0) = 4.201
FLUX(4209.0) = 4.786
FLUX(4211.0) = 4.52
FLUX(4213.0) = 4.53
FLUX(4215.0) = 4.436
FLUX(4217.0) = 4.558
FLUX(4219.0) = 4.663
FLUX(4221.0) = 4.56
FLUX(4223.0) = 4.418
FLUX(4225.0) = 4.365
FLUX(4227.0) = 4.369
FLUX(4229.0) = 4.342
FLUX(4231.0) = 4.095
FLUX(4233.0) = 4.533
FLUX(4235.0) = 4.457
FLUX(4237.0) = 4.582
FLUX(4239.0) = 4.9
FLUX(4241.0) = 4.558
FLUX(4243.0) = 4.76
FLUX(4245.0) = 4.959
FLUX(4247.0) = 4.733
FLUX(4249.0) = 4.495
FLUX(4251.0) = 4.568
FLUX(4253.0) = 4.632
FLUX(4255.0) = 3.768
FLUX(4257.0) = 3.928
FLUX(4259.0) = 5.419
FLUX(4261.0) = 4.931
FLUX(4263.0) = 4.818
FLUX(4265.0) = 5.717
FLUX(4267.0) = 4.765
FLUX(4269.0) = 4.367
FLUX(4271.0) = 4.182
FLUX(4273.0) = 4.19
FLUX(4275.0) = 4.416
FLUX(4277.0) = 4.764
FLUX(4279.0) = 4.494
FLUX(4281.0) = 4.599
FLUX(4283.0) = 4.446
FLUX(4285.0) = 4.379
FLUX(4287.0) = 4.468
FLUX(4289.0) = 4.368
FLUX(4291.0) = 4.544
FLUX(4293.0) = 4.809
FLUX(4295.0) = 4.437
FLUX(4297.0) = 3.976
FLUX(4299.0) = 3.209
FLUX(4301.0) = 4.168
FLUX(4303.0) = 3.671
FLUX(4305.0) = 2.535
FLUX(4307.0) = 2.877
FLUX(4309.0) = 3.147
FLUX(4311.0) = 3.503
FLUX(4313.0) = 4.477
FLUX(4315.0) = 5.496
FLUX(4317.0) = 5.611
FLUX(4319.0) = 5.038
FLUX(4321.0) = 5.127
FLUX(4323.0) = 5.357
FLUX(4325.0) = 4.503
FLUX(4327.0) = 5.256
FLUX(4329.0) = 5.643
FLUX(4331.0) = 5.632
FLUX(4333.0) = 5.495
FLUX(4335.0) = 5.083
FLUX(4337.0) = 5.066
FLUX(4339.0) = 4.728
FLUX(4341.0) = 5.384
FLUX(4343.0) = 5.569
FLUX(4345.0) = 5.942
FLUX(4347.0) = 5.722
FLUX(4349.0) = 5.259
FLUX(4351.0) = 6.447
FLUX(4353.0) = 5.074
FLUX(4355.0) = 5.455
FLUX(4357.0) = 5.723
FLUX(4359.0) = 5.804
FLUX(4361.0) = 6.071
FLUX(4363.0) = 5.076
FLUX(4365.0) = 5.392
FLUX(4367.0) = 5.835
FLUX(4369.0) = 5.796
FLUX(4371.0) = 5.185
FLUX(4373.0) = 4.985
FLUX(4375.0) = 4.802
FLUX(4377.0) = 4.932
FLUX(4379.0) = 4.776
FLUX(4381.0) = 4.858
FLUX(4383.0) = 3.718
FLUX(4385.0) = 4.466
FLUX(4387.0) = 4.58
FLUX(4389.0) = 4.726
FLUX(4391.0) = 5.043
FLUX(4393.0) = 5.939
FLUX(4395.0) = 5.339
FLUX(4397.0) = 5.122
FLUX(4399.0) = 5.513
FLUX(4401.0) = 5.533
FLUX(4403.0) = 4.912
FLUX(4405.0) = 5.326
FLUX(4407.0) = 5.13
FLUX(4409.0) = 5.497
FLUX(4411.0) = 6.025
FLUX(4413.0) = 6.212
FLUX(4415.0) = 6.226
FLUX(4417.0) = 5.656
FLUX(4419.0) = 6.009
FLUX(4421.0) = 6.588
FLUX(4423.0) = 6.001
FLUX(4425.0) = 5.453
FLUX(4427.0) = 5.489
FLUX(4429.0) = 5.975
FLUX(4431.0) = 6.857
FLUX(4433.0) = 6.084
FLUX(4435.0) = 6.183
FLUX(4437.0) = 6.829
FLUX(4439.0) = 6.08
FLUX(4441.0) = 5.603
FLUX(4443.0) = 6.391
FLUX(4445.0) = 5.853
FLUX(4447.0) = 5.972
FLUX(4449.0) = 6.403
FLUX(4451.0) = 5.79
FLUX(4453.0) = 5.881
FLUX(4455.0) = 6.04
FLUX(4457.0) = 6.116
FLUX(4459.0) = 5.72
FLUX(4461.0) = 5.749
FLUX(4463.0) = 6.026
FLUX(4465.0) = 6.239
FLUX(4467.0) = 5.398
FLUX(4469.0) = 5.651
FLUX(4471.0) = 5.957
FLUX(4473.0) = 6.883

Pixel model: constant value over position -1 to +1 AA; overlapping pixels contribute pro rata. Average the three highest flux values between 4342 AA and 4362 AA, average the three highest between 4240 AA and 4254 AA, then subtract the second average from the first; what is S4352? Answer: 1.3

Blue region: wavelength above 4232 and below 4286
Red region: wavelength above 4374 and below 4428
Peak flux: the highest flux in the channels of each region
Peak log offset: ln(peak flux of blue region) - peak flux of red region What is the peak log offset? -4.84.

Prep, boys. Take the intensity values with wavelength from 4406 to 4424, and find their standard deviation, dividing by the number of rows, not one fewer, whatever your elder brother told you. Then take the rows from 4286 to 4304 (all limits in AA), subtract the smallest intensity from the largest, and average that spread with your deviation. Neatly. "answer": 1.01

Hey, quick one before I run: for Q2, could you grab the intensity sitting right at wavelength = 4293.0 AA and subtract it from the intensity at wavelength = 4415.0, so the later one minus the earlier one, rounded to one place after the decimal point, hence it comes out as 1.4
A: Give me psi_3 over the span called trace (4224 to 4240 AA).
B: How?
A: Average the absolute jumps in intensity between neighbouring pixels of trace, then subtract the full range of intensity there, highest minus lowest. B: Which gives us -0.63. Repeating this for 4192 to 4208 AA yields -0.75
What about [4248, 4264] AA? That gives -1.19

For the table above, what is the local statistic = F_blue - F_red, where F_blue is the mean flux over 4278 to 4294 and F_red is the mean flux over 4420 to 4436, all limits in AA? -1.6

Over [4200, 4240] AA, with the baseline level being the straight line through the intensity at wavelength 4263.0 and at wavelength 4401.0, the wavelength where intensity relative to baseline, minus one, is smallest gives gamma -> 4205.0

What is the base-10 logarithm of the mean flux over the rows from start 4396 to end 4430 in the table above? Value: 0.755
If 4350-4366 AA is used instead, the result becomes 0.751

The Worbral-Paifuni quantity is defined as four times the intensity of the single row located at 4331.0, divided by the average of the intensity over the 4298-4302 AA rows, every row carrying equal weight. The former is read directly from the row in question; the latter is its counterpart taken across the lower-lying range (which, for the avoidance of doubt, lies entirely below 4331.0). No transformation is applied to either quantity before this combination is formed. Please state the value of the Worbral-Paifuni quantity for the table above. 6.1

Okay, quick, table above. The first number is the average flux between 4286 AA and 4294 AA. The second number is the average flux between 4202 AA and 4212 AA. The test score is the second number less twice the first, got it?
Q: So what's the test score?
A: -4.8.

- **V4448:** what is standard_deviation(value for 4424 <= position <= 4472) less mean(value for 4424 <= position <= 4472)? -5.6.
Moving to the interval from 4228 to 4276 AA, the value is -4.2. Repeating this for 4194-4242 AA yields -4.2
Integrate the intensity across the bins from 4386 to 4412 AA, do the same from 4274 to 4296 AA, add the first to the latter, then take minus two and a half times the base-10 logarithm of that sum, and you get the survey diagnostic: -5.9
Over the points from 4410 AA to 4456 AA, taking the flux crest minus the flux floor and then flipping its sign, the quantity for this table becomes -1.4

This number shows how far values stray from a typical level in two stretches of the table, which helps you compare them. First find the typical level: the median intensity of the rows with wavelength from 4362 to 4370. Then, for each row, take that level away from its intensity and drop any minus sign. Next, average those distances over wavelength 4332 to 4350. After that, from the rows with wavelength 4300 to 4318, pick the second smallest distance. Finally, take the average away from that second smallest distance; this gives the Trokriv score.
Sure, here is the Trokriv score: -0.2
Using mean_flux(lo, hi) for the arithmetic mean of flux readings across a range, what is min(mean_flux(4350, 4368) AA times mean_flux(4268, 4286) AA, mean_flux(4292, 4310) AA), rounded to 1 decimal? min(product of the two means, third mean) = 3.6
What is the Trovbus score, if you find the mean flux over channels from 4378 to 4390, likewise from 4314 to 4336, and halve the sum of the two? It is 4.91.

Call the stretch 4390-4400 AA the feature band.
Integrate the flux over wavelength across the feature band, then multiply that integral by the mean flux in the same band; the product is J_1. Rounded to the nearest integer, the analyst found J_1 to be 291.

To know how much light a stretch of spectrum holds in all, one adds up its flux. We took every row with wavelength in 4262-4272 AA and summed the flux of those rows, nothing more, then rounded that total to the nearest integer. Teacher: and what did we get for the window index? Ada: 24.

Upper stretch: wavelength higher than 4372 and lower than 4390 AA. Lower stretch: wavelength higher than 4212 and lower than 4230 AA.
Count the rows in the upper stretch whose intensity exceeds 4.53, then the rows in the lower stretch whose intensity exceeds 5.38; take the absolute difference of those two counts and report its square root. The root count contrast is 2.6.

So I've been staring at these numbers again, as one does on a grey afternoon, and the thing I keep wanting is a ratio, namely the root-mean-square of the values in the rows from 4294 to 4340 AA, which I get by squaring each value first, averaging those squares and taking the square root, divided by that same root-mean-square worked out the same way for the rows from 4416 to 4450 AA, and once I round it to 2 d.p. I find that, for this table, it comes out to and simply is 0.76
